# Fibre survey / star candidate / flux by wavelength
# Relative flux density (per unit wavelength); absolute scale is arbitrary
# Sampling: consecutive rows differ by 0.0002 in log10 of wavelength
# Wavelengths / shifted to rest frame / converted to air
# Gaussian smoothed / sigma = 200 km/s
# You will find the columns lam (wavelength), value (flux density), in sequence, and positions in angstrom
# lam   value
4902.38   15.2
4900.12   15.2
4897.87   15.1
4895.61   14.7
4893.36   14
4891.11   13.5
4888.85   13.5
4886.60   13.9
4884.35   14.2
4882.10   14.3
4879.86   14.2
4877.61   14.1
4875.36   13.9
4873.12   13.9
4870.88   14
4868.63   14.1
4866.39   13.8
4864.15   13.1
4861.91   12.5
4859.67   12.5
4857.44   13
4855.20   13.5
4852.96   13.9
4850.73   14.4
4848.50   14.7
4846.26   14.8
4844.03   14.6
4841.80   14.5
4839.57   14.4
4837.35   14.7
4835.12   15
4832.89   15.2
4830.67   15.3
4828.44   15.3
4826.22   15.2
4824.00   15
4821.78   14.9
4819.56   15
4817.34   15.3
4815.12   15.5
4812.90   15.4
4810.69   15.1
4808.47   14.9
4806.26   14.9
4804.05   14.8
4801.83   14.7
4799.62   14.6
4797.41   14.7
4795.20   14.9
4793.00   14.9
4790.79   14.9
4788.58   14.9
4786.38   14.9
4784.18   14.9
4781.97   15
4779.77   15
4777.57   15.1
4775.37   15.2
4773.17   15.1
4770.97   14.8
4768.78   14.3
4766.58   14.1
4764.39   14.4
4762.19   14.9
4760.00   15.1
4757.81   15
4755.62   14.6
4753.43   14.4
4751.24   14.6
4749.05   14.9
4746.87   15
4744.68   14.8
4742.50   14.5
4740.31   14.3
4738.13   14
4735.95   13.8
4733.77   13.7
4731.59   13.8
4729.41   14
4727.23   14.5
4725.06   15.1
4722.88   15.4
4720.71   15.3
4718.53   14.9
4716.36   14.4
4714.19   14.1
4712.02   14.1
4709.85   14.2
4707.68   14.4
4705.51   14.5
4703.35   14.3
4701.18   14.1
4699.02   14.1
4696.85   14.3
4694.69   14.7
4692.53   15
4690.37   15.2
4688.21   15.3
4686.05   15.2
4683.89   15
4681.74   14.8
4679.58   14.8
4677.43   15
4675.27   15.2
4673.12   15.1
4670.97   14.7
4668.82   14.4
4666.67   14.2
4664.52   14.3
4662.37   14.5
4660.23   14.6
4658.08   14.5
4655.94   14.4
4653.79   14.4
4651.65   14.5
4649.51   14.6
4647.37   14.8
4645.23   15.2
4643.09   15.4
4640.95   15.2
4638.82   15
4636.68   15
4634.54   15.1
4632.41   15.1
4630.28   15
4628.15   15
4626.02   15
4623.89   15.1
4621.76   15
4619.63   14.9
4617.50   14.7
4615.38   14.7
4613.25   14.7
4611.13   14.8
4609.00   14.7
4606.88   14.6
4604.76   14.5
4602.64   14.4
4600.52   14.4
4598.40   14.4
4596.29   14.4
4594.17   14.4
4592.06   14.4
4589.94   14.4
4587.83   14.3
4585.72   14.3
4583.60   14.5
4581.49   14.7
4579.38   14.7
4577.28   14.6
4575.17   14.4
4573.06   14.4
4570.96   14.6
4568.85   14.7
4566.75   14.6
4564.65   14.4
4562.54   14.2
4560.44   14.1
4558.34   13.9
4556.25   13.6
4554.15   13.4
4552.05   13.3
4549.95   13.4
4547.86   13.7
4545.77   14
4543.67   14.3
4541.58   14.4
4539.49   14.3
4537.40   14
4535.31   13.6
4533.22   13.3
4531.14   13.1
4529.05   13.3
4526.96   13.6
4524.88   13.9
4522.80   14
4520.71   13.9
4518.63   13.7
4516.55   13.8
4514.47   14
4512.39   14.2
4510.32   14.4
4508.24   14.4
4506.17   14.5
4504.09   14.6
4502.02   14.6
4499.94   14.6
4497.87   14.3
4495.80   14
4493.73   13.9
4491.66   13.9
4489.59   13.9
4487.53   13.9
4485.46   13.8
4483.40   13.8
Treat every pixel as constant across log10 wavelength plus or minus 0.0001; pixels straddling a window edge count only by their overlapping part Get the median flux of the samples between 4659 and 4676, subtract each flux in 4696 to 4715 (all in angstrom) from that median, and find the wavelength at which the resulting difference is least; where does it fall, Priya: 4705.51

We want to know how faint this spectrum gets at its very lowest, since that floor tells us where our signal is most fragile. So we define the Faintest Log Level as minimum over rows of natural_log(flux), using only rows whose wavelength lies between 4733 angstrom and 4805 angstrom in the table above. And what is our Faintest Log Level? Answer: 2.62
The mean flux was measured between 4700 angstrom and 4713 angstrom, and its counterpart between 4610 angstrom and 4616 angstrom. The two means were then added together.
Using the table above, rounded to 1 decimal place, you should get 29.0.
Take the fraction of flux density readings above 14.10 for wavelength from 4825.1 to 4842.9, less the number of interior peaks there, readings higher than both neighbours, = 1.0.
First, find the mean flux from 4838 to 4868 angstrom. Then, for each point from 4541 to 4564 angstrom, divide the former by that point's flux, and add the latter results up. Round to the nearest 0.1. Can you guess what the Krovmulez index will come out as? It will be 11.0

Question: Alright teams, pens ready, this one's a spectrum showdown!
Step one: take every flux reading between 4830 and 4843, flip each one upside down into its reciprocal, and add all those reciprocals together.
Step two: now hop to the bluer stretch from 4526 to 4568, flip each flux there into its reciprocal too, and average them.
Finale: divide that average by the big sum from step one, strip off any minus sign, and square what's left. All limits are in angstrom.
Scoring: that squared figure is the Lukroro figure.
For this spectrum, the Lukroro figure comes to 0.032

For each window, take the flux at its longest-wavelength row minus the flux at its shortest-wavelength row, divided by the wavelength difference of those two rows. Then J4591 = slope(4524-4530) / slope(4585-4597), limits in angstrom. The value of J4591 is -15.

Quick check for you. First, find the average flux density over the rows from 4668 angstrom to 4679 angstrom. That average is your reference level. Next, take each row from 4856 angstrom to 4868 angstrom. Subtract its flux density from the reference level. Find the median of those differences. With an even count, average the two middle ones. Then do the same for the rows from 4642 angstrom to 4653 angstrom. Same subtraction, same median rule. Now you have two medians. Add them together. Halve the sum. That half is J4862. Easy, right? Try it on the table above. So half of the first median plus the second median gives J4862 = 1.0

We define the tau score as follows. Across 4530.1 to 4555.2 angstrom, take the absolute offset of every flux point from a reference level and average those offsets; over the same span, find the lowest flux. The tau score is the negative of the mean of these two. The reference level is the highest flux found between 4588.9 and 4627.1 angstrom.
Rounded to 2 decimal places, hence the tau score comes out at -7.23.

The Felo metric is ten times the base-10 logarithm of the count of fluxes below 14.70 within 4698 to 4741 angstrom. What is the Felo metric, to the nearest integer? 12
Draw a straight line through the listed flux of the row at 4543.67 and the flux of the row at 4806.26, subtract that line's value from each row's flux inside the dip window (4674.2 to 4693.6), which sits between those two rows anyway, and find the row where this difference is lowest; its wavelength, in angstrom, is 4681.74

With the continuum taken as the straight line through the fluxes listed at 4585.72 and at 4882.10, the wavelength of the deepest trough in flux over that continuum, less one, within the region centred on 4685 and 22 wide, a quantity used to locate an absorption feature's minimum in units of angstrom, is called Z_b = 4694.69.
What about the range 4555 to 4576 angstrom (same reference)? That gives 4556.25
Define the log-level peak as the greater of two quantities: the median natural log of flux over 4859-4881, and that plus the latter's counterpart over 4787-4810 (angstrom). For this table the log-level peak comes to 5.33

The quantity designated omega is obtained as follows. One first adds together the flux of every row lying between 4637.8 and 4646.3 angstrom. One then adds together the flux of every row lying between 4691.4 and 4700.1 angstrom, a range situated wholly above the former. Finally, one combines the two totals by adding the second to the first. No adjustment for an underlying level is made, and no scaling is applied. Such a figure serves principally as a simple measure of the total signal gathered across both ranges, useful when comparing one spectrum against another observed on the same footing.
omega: 119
